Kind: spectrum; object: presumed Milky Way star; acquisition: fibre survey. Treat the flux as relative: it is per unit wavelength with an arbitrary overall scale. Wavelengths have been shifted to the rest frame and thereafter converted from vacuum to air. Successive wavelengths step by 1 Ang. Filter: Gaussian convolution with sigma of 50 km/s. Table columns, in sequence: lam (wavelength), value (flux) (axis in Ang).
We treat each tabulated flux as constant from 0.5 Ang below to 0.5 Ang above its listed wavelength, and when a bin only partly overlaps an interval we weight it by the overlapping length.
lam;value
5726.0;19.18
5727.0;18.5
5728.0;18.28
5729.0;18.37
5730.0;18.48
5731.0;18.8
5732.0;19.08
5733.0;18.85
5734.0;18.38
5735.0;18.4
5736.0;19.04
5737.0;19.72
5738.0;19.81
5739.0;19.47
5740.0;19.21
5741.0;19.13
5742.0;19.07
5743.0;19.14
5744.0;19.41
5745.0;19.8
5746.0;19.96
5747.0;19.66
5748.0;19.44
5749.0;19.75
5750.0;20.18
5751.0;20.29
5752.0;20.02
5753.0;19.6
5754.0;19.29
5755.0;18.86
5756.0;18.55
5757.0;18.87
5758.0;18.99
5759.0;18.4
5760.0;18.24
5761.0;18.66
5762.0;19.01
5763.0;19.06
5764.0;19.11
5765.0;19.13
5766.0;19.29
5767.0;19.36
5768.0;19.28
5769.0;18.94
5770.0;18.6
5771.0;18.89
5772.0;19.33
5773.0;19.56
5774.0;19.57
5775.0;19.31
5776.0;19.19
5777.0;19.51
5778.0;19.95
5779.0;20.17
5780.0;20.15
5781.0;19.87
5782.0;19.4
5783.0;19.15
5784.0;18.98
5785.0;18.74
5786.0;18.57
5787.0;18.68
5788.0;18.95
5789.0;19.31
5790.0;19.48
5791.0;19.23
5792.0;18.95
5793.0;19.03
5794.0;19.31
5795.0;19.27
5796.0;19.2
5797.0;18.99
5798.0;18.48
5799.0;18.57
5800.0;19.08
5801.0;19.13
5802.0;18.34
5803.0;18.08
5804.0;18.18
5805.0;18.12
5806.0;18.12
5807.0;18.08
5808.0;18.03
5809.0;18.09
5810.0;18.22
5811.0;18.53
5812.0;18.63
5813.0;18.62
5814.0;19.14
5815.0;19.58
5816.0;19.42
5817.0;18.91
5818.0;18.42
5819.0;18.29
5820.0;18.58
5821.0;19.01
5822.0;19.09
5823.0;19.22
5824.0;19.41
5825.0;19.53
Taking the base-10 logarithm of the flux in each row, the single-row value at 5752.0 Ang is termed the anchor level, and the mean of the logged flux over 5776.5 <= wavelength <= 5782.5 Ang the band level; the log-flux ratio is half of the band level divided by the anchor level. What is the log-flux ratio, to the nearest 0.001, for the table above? 0.498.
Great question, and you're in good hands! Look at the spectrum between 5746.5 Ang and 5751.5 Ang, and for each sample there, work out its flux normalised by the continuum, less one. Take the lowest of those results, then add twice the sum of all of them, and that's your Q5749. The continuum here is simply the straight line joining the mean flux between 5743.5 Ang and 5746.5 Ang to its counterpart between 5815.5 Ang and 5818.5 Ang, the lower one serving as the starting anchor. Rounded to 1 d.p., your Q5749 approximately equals 0.1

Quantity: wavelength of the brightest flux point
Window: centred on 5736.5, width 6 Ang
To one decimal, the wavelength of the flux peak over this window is 5738.0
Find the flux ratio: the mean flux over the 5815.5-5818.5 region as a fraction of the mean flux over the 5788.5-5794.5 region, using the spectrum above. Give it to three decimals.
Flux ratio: 0.984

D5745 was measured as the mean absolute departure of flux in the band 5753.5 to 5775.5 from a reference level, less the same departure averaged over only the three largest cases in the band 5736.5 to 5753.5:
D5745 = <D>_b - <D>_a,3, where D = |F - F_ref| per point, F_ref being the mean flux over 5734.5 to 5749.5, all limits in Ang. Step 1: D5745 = -0.35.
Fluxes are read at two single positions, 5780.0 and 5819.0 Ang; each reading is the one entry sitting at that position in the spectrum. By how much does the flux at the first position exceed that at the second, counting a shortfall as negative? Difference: 1.9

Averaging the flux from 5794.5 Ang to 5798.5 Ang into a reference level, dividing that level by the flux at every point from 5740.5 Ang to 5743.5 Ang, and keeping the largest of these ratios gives 1.00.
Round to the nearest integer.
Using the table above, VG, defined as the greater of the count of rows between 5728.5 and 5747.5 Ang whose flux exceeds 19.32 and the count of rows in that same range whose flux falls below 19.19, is 11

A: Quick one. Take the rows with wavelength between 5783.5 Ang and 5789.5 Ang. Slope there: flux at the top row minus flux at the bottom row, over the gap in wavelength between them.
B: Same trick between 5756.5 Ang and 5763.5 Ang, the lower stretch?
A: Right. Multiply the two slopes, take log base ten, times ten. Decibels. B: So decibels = -27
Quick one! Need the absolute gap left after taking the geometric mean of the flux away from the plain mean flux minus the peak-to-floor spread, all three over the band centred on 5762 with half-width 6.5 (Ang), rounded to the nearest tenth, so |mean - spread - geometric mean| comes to 1.1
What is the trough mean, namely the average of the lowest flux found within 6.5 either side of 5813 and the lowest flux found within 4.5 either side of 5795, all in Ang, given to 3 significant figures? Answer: 18.3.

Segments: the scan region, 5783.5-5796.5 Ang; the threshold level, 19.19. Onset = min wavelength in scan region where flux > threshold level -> 5789.0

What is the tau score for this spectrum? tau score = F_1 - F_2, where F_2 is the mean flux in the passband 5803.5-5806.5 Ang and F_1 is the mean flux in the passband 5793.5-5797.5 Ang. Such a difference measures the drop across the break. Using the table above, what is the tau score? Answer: 1.1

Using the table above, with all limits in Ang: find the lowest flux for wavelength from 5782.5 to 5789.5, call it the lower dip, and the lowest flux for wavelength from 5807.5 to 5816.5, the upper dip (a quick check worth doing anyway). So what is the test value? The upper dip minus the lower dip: -0.5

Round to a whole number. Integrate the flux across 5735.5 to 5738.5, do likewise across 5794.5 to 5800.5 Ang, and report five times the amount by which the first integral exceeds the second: -275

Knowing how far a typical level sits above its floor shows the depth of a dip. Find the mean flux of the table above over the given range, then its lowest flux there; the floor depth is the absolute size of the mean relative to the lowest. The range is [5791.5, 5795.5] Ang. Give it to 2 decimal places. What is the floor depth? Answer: 0.19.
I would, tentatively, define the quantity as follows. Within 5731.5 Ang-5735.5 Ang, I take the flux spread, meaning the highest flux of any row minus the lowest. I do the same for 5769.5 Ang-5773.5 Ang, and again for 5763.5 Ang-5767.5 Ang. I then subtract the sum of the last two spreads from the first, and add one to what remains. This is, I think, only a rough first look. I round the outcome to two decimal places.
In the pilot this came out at 0.49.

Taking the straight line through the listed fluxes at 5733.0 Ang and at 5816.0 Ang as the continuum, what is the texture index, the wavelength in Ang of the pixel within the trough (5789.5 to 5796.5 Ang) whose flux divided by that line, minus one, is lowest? 5792.0 Ang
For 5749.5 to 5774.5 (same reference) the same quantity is 5760.0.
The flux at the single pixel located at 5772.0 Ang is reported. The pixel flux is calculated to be 19.33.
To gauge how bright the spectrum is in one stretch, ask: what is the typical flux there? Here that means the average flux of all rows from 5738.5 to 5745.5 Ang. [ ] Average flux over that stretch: 19.3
